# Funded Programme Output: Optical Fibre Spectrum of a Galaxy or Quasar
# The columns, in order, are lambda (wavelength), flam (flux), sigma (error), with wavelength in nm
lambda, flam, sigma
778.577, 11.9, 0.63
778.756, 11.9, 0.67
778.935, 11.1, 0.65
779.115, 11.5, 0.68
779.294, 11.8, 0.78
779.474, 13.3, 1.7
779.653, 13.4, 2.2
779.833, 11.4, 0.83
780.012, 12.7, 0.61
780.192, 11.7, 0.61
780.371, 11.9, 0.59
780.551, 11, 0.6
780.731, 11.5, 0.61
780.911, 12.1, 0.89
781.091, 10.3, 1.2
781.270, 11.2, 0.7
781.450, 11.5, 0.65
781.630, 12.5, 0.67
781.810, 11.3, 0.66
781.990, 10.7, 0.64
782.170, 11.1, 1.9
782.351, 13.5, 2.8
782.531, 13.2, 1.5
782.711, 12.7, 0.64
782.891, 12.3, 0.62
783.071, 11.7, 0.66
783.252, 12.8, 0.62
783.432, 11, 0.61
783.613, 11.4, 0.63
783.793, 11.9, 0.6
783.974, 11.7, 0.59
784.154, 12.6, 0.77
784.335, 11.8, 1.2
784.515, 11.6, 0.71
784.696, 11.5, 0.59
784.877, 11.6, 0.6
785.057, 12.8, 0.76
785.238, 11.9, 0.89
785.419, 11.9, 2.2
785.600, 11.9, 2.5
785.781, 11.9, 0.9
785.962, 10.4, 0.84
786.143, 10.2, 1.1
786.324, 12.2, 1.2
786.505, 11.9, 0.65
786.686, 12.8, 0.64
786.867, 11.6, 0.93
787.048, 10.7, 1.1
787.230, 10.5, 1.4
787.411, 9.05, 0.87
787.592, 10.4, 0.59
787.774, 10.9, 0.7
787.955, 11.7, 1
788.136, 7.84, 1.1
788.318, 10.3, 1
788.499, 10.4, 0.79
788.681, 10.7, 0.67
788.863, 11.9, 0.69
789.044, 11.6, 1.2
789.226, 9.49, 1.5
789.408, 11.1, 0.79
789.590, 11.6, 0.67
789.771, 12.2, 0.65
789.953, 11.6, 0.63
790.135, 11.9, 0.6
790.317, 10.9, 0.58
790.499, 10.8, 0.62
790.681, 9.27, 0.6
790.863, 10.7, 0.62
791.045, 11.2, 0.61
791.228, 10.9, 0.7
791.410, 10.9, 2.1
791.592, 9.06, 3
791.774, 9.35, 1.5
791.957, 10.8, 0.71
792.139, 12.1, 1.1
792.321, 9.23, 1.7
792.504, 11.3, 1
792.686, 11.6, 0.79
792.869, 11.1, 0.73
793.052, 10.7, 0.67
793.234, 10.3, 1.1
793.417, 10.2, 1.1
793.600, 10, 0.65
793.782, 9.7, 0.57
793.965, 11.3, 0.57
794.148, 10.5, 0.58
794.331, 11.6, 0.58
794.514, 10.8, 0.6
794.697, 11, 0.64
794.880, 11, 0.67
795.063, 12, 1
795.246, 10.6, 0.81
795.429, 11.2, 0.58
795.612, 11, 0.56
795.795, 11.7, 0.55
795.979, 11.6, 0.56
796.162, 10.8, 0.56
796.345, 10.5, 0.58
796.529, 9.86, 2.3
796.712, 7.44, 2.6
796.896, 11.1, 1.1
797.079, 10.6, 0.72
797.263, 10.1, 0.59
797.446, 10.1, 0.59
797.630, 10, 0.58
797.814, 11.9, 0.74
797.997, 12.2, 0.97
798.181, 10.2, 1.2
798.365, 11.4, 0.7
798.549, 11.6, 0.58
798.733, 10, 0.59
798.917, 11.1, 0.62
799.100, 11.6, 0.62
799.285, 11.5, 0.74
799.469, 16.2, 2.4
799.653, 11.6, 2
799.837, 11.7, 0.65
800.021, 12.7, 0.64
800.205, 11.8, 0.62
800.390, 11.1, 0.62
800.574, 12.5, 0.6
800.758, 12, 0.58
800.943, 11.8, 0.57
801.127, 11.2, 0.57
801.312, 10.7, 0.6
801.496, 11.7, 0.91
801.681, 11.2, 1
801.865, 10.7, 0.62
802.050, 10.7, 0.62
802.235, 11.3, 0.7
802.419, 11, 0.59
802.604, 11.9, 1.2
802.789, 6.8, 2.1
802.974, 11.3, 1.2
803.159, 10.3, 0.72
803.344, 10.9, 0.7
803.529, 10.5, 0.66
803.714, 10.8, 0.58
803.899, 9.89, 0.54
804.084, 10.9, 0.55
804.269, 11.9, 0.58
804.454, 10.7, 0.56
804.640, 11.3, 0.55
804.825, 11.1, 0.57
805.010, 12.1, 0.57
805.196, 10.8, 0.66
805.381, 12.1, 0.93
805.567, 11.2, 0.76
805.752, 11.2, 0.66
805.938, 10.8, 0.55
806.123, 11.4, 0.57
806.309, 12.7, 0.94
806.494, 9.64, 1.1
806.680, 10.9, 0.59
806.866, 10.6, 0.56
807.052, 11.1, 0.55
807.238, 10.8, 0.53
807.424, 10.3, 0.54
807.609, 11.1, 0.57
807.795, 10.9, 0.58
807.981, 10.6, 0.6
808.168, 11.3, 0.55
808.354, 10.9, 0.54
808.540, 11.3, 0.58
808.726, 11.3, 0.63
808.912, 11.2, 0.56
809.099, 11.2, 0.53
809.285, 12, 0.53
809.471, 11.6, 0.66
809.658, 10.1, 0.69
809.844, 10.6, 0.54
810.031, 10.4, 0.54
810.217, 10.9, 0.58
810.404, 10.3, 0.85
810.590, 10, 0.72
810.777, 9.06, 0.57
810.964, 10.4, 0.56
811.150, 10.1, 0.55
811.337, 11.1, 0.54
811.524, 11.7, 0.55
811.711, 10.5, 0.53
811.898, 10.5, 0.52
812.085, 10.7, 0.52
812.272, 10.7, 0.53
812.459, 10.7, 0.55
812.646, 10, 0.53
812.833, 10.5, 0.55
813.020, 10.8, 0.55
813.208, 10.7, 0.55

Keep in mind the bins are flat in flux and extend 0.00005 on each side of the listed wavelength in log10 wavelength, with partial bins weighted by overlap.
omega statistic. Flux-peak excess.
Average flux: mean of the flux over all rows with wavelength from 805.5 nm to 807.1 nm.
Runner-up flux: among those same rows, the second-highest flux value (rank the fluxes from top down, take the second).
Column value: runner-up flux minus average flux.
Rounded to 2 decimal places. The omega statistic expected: 0.34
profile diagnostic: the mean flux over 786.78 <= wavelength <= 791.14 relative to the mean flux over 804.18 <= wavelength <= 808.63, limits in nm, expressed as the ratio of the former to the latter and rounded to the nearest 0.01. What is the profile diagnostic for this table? 0.97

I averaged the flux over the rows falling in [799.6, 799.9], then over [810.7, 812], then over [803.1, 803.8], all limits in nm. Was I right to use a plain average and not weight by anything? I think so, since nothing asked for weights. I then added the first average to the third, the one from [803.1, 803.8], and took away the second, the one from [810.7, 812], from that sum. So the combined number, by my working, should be 11.8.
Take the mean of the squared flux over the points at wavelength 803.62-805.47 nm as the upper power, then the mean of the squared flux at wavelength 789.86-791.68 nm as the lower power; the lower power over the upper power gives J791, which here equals 0.93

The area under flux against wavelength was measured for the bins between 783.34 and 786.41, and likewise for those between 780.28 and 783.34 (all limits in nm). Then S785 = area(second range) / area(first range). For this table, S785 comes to 1.01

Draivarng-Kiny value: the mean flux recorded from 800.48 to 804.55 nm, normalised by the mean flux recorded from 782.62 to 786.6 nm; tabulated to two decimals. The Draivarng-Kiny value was 0.93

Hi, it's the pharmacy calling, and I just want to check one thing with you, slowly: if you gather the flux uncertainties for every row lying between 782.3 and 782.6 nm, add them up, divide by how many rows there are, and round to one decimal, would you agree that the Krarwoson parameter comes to 2.1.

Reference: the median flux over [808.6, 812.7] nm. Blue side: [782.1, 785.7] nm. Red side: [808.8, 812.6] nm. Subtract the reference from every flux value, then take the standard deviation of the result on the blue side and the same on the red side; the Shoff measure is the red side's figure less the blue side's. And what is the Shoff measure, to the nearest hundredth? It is -0.01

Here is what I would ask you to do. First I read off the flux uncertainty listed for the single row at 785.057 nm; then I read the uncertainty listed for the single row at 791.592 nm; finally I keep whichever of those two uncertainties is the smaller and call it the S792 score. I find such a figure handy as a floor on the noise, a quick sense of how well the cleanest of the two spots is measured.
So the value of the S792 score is 0.76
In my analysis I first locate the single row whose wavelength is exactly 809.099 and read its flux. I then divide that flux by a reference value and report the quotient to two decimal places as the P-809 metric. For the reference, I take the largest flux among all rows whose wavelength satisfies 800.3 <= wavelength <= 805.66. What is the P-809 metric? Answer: 0.90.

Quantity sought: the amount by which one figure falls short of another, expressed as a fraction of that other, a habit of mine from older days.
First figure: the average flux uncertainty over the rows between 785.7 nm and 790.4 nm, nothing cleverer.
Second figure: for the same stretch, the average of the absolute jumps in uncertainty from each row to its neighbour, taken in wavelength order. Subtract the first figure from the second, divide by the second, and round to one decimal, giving -3.2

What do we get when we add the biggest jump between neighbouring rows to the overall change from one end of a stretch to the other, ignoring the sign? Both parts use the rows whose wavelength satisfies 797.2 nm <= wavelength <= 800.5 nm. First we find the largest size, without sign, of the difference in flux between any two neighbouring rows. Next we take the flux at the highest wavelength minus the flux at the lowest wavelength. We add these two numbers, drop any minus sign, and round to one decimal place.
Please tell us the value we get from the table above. 5.7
